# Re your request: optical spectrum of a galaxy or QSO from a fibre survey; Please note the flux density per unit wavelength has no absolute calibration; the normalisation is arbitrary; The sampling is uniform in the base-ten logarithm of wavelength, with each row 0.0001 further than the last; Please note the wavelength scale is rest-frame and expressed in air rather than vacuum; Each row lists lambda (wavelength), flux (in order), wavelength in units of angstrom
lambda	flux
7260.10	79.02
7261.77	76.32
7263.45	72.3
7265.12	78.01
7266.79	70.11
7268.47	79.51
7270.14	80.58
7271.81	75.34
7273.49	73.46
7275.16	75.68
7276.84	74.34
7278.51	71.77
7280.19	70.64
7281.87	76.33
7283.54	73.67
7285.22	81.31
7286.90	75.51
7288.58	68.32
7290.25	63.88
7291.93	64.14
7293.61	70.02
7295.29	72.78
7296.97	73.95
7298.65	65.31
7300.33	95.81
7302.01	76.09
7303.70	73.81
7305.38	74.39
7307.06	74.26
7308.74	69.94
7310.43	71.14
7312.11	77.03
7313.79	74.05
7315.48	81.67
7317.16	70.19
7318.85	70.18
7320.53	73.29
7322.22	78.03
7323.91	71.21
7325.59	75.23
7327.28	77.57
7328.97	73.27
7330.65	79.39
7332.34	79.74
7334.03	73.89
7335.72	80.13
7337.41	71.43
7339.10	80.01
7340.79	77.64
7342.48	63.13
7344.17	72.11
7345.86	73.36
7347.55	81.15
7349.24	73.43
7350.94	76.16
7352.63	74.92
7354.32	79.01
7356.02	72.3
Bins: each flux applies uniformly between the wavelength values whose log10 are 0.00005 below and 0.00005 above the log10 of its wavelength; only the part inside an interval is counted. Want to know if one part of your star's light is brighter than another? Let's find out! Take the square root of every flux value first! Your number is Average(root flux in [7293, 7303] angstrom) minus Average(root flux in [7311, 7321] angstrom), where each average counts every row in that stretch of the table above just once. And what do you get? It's 0.06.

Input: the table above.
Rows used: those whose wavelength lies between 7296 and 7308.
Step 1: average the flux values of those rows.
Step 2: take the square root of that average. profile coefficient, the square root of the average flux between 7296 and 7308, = 8.73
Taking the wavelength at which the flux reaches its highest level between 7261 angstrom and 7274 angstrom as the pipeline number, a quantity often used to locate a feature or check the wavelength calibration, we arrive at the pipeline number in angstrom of 7270.14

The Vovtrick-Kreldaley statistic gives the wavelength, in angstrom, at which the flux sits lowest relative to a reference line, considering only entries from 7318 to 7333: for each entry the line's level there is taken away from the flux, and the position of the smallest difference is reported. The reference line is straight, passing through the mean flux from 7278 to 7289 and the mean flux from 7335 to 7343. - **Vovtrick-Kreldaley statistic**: 7318.85 angstrom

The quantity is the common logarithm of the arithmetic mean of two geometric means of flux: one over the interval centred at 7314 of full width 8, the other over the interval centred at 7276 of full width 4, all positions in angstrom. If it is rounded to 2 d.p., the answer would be 1.87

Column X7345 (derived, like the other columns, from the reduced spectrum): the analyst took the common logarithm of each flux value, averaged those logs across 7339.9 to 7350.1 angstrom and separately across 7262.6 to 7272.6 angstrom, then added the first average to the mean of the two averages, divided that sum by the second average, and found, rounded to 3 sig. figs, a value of 1.99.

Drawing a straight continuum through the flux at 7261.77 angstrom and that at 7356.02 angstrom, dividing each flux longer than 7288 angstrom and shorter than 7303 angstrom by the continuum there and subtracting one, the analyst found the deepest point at 7290.25 angstrom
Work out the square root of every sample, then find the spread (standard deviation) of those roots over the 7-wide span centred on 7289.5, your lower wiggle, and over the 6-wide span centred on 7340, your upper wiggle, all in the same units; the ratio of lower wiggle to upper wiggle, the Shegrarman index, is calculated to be 0.73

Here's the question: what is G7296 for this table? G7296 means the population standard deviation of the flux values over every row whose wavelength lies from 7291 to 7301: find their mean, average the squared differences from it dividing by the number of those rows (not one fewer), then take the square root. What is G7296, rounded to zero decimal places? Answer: 11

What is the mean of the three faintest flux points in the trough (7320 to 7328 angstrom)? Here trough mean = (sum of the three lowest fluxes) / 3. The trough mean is 73.2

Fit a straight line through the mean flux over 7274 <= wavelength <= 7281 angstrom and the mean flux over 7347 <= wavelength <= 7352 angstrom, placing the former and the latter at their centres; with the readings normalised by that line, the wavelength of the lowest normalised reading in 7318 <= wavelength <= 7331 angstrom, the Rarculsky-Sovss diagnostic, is 7318.85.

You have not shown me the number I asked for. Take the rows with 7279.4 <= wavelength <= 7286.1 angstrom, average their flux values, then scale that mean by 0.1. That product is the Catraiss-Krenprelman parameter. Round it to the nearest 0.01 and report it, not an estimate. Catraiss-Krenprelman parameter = 7.55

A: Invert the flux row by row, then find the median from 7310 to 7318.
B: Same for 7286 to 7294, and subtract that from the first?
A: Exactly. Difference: -0.0011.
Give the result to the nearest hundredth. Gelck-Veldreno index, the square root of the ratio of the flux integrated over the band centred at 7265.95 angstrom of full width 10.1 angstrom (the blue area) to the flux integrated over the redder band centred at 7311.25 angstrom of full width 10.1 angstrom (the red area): 1.01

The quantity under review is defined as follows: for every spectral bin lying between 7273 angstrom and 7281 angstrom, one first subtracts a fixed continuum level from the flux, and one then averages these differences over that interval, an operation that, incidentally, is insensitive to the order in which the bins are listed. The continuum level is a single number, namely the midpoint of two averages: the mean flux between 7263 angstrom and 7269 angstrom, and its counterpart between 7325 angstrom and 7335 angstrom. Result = -3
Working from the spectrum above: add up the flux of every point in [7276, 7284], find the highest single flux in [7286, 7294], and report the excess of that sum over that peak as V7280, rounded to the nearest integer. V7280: 291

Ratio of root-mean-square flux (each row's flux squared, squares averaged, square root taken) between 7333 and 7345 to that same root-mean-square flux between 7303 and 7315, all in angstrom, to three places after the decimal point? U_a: 1.010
